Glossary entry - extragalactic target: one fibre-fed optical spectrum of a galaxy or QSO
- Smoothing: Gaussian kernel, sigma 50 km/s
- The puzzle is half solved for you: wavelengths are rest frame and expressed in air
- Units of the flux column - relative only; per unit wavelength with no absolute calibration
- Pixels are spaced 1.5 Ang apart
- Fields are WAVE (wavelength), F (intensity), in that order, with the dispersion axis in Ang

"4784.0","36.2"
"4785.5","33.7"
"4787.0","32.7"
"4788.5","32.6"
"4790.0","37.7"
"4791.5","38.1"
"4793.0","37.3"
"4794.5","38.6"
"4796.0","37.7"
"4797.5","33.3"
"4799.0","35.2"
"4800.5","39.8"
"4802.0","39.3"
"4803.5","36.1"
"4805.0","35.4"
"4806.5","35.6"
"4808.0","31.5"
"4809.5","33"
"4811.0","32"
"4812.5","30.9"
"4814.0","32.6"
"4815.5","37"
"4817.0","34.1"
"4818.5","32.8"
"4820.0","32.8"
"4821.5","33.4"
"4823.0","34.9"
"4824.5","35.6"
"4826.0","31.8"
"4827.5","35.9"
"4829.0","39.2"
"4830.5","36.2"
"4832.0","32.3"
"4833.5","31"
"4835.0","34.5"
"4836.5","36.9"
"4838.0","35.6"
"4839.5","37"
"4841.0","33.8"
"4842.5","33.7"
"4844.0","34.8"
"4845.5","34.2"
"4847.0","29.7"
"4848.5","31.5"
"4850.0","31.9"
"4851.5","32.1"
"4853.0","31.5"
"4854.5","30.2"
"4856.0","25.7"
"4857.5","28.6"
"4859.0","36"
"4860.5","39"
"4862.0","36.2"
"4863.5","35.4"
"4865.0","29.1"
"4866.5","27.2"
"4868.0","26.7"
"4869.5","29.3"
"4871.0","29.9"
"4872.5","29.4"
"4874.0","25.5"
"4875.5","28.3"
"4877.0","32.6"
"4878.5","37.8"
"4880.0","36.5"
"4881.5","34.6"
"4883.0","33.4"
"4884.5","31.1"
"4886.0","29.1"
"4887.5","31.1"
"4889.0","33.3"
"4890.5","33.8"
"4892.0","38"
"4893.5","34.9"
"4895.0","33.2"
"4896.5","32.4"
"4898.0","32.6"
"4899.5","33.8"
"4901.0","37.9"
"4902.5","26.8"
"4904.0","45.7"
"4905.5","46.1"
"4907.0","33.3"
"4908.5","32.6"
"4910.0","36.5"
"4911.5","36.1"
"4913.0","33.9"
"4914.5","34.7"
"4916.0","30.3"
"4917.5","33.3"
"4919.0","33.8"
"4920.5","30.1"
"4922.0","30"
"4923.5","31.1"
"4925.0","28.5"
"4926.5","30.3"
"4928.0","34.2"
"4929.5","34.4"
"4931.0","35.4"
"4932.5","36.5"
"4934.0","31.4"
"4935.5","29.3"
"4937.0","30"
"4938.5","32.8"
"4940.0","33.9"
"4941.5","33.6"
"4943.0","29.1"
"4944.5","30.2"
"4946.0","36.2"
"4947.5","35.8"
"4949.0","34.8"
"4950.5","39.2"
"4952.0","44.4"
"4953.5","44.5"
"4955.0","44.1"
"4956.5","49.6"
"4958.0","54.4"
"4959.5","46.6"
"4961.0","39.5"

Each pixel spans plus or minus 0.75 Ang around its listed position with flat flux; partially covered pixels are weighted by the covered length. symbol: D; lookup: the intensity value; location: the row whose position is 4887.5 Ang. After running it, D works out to 31.1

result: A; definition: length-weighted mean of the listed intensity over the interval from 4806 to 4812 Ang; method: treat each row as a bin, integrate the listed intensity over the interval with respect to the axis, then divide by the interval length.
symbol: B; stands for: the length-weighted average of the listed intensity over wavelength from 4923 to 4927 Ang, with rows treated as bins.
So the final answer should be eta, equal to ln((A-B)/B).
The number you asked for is -2.3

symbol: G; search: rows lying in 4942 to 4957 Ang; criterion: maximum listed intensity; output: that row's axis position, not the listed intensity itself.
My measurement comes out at 4956.5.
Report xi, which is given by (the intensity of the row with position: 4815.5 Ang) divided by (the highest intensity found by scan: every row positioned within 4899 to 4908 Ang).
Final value 0.80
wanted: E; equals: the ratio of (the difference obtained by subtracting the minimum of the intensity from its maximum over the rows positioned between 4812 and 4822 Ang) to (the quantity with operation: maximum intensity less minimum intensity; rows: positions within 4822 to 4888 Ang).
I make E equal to 0.4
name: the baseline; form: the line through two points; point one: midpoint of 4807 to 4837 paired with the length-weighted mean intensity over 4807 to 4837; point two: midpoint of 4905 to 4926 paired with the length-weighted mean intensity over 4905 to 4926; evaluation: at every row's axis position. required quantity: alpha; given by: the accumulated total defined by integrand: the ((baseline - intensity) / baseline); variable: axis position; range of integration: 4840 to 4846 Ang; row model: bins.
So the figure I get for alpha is -0.08 Ang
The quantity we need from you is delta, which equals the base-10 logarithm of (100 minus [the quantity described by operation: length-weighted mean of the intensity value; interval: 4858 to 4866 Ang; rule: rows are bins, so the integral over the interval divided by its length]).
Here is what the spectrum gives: 1.815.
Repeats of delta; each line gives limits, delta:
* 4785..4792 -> 1.814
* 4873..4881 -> 1.832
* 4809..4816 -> 1.826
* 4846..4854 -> 1.836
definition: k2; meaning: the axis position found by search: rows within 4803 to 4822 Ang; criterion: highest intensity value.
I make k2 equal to 4815.5 Ang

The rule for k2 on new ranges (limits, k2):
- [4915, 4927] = 4919.0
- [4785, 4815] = 4800.5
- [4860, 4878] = 4860.5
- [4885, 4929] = 4905.5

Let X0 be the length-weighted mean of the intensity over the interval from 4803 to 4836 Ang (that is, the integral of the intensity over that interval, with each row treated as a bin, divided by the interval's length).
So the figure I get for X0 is 34.0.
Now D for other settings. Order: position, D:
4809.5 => 33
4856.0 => 25.7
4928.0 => 34.2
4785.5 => 33.7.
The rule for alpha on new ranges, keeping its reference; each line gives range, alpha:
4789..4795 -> -0.63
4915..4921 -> 0.24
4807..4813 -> 0.34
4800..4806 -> -0.61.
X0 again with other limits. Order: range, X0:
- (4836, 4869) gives 32.5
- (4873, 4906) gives 33.9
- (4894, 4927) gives 33.8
